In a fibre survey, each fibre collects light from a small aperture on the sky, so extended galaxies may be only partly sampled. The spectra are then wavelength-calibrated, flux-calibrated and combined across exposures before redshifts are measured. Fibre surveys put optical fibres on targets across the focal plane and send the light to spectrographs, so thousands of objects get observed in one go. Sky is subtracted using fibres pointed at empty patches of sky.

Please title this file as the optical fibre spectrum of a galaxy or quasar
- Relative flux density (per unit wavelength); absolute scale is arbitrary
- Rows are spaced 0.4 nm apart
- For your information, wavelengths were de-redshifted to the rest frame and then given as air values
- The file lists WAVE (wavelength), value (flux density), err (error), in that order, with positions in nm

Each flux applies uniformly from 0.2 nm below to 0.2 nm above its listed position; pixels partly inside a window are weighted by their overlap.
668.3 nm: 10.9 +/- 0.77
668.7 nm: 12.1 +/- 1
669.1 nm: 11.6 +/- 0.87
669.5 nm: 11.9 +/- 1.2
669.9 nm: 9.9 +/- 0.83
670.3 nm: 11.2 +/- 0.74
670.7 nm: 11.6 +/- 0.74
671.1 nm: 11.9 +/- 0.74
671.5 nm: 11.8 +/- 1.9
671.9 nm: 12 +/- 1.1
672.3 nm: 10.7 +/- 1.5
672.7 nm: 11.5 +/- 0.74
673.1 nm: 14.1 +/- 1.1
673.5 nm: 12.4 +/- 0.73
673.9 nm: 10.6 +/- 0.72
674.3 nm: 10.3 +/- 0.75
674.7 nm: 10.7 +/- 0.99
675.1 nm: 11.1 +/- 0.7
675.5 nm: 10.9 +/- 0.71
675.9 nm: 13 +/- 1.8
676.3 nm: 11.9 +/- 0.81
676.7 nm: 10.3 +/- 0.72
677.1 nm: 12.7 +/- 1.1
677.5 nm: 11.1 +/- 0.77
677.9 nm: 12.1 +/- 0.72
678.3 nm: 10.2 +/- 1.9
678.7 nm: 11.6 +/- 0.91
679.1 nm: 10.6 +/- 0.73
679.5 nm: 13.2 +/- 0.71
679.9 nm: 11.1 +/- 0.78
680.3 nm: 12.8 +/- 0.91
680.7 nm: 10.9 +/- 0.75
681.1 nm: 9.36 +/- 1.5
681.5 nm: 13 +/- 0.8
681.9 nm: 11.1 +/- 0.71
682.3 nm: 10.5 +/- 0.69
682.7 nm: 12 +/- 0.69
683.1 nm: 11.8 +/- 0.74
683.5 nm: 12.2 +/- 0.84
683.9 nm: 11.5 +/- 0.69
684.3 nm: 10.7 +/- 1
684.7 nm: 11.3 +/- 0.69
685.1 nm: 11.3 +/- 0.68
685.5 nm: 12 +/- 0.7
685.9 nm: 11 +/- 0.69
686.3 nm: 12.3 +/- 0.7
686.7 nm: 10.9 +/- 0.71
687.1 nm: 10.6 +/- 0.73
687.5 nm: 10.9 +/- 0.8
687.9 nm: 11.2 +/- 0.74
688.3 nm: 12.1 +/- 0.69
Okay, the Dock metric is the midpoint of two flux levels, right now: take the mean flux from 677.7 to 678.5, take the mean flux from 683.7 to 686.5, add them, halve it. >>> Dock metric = 11.30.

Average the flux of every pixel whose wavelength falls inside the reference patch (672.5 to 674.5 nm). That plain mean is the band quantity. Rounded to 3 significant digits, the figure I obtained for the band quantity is 11.8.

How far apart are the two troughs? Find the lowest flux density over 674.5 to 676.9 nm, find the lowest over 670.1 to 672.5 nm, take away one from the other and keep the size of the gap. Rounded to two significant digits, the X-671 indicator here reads 0.40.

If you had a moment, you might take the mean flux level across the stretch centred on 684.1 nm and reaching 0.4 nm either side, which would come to 11.1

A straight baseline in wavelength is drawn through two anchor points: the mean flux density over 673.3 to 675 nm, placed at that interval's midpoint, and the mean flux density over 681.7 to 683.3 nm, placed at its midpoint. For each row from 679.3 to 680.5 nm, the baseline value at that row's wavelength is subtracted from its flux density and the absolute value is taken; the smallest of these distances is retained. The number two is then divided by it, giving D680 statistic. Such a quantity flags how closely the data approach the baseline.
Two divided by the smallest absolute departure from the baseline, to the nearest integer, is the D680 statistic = 14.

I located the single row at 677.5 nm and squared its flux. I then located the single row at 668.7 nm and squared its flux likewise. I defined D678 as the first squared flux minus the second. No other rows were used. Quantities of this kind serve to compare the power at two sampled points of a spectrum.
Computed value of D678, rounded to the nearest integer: -23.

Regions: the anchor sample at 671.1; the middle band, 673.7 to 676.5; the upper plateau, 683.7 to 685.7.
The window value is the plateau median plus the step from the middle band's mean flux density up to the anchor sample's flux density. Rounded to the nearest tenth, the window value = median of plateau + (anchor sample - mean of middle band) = 12.0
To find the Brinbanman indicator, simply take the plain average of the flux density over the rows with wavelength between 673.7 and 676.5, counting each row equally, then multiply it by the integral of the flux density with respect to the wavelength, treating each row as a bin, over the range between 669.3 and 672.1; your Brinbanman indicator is 360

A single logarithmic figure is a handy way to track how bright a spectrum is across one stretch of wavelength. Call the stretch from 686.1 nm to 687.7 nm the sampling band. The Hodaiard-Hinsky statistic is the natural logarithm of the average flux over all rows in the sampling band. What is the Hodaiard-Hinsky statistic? 2.41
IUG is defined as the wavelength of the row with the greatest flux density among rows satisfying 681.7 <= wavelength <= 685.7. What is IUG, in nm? 683.5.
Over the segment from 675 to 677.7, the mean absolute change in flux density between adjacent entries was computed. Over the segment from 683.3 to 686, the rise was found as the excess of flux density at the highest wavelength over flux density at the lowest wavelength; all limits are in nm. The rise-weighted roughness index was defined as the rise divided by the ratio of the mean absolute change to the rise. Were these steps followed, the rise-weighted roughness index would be 1.0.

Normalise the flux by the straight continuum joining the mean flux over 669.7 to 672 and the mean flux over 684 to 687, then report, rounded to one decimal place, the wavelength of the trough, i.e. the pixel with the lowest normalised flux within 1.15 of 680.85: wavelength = 681.1 nm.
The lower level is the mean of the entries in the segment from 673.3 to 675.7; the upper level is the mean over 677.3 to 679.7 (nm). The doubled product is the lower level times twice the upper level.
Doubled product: 252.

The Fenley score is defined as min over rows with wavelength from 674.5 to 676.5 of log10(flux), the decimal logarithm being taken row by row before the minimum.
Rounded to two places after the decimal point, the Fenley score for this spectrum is 1.03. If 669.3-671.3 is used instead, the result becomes 1.00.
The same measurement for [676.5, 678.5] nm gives 1.01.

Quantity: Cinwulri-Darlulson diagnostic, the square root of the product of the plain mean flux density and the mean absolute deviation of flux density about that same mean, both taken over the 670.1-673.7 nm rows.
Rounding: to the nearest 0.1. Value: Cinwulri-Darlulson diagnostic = 2.7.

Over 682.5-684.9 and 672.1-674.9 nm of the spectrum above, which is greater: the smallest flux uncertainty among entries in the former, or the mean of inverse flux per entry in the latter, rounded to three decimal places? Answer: 0.690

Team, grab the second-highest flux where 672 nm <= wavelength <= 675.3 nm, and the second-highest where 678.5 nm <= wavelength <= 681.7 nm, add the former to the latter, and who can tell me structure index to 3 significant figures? 25.4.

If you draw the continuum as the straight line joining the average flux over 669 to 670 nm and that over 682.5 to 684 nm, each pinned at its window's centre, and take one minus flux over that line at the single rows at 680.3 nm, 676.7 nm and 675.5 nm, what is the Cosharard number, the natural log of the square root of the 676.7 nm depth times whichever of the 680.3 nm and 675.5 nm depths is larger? -2.6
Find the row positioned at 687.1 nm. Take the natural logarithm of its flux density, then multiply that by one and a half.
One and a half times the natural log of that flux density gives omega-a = 3.54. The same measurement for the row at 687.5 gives 3.58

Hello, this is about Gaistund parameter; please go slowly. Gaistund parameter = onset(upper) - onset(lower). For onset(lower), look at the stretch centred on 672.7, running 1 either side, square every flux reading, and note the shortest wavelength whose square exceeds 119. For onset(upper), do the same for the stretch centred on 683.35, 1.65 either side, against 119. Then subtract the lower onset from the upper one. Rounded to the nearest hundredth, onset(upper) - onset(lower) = 10.00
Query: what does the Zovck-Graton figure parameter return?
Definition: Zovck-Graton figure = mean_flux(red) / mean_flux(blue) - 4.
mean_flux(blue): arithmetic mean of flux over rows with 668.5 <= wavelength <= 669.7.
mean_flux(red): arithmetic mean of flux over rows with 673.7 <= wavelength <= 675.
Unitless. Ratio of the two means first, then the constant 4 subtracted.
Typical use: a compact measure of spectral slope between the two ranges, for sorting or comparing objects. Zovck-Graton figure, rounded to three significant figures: -3.11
